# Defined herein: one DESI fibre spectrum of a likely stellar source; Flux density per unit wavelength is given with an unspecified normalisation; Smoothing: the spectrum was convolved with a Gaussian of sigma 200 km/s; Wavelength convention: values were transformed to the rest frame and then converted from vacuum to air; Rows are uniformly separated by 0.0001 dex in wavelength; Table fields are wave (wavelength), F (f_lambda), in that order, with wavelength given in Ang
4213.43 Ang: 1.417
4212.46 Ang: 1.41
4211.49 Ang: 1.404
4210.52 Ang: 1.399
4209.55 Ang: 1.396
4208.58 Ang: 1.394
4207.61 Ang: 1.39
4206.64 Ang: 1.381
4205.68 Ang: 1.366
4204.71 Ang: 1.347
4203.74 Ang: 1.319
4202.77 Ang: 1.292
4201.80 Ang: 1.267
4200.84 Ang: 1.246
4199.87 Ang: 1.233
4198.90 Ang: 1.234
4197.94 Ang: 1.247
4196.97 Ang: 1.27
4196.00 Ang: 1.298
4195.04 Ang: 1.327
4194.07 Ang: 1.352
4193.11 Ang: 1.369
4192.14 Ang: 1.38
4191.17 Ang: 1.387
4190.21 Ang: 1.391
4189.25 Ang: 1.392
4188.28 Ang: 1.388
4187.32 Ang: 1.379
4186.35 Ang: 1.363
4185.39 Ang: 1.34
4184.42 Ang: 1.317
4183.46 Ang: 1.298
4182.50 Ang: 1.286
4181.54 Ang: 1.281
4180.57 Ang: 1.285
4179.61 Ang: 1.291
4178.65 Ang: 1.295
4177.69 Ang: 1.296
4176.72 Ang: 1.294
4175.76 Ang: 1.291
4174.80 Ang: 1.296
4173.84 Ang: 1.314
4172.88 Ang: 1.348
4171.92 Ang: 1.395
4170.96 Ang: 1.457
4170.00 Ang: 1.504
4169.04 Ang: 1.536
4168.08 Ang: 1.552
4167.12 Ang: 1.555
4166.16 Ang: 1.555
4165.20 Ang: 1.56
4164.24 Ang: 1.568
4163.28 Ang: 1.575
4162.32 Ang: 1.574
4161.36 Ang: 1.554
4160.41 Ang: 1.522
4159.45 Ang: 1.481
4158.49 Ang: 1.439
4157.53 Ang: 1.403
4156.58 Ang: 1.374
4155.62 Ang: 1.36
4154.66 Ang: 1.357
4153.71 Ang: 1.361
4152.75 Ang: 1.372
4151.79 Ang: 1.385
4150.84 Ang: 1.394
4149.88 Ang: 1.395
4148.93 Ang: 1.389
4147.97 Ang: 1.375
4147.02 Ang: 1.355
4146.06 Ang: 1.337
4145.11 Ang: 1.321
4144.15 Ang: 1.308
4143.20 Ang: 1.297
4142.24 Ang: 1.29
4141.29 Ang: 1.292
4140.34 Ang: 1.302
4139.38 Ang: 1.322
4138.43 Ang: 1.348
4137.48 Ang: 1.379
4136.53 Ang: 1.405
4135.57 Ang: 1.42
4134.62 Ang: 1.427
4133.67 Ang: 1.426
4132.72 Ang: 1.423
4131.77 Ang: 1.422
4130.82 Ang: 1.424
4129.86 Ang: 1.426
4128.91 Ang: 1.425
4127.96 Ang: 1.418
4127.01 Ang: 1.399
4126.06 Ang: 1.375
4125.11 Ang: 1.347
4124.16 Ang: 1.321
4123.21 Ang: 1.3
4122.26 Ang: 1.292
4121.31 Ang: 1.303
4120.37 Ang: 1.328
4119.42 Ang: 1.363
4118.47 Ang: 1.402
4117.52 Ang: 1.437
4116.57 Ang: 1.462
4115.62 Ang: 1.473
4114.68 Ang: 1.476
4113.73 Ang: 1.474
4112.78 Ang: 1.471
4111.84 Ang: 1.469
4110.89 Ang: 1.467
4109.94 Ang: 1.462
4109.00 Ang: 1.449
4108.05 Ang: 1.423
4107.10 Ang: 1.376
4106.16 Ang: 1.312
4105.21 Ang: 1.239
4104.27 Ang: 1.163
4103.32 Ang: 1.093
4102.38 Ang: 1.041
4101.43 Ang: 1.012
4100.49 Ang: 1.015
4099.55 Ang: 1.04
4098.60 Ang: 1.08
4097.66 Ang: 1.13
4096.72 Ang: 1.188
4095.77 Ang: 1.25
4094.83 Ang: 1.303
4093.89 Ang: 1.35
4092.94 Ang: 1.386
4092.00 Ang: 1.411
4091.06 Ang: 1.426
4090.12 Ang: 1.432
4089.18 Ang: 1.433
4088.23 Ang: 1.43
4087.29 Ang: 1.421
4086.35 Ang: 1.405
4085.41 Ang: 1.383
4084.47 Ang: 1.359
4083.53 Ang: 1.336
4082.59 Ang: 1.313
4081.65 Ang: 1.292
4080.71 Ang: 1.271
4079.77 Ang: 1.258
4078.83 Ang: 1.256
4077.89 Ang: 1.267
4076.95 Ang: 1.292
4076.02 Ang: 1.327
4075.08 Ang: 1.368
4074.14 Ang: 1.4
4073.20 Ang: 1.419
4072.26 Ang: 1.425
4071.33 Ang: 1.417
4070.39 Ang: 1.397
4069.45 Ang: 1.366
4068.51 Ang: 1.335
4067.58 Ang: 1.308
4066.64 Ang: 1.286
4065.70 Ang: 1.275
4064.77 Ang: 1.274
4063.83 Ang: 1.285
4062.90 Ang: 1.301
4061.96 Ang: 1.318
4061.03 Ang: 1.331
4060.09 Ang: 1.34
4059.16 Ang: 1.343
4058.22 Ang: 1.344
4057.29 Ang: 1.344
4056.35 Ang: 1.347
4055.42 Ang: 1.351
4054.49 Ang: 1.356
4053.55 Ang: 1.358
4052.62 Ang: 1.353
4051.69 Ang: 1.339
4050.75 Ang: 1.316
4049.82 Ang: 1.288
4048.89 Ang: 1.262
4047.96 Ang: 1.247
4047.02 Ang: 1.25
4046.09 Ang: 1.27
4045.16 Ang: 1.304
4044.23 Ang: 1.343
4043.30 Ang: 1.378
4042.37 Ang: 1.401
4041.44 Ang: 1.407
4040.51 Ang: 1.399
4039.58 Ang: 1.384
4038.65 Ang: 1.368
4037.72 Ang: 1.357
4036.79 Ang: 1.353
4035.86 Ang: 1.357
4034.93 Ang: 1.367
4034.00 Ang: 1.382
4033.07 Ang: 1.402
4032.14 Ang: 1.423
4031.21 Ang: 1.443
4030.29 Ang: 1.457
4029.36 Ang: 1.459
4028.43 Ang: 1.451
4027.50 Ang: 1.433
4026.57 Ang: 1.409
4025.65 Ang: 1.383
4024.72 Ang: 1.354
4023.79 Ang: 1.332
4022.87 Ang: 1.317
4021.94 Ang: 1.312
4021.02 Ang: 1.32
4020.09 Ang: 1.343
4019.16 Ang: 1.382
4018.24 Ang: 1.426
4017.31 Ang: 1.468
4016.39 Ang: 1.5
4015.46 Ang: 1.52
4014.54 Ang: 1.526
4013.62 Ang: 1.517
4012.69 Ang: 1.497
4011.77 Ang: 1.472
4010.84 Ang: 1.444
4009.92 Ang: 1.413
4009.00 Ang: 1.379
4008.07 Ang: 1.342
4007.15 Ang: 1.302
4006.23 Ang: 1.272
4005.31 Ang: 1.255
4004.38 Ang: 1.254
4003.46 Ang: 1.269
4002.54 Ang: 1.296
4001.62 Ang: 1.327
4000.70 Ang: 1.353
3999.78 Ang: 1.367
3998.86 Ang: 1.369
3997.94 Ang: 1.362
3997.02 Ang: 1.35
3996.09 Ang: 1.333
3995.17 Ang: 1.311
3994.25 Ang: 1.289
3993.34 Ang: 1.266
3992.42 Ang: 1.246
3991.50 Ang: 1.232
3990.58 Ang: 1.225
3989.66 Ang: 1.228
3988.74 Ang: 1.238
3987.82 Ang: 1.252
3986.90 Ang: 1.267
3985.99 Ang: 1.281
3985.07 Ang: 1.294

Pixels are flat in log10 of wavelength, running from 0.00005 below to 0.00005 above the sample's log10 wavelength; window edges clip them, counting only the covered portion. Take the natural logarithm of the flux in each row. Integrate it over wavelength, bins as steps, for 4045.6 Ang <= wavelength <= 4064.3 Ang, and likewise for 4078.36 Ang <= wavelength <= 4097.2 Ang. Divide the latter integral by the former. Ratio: 1.08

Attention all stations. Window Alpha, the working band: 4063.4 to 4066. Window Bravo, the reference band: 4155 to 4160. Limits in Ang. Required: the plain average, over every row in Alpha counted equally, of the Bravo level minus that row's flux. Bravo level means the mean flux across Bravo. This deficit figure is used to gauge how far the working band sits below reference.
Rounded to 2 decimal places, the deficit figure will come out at 0.13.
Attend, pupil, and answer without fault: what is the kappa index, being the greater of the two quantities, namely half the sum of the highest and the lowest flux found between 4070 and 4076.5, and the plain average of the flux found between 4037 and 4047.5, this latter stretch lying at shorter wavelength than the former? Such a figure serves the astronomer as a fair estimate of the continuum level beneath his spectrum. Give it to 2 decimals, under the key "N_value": 1.38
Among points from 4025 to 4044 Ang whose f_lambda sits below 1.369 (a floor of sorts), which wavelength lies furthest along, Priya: 4038.65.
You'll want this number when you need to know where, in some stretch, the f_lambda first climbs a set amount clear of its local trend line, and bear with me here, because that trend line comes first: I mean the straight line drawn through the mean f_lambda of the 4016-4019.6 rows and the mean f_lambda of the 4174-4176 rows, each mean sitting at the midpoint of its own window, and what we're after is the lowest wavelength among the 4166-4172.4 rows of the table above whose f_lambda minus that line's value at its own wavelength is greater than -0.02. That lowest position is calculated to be 4166.16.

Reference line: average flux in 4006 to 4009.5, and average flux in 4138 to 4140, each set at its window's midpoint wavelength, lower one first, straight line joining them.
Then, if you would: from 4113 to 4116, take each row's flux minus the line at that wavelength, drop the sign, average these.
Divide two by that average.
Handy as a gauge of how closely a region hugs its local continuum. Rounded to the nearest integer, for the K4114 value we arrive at 14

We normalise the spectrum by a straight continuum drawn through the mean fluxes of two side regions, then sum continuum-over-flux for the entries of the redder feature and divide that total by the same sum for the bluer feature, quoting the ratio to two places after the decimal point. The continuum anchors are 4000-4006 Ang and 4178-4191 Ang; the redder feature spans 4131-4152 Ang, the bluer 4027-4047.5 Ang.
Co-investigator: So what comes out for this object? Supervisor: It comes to 1.03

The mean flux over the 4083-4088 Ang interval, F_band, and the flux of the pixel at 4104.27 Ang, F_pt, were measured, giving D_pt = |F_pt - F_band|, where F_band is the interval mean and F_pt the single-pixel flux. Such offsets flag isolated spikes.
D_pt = 0.22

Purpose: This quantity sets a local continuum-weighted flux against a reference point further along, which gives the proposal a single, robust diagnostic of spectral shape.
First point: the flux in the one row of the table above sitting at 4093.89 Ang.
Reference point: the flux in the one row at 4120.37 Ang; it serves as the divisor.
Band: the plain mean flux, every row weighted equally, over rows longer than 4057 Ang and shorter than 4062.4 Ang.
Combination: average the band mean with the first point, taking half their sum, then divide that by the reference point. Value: 1.01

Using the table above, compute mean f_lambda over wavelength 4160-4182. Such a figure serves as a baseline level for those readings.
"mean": 1.43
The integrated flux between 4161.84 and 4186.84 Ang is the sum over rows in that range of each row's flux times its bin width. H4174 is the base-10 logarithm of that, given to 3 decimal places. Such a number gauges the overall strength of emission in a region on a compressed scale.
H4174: 1.544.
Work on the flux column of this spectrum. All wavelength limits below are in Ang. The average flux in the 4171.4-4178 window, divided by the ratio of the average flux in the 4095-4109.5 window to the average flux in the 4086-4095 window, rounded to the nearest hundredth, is 1.55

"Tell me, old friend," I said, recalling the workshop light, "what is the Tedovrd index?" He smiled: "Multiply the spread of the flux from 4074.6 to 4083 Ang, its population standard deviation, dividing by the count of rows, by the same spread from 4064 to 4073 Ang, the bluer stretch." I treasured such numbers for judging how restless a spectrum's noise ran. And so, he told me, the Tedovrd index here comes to 0.0020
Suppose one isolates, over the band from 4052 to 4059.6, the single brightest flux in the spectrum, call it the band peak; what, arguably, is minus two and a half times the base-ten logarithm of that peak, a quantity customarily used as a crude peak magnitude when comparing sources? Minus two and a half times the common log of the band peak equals -0.33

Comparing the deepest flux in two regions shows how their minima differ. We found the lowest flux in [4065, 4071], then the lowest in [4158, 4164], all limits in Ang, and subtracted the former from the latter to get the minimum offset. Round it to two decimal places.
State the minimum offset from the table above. 0.16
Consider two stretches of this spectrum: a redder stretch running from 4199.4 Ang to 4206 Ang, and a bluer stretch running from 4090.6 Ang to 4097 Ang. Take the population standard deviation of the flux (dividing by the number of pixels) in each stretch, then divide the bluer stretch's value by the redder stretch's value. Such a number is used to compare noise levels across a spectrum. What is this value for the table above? 1.74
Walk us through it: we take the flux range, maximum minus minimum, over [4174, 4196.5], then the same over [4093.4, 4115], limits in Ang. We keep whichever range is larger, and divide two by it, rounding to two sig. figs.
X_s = 4.3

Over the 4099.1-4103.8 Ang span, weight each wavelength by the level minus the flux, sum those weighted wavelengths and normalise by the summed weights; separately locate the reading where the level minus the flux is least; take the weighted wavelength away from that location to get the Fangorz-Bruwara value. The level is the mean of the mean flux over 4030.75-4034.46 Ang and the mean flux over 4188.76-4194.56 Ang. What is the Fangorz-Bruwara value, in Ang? 2.0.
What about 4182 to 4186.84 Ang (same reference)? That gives 2.4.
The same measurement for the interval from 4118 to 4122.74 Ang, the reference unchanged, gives -2.8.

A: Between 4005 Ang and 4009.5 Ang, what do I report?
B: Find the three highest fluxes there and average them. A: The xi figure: 1.34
